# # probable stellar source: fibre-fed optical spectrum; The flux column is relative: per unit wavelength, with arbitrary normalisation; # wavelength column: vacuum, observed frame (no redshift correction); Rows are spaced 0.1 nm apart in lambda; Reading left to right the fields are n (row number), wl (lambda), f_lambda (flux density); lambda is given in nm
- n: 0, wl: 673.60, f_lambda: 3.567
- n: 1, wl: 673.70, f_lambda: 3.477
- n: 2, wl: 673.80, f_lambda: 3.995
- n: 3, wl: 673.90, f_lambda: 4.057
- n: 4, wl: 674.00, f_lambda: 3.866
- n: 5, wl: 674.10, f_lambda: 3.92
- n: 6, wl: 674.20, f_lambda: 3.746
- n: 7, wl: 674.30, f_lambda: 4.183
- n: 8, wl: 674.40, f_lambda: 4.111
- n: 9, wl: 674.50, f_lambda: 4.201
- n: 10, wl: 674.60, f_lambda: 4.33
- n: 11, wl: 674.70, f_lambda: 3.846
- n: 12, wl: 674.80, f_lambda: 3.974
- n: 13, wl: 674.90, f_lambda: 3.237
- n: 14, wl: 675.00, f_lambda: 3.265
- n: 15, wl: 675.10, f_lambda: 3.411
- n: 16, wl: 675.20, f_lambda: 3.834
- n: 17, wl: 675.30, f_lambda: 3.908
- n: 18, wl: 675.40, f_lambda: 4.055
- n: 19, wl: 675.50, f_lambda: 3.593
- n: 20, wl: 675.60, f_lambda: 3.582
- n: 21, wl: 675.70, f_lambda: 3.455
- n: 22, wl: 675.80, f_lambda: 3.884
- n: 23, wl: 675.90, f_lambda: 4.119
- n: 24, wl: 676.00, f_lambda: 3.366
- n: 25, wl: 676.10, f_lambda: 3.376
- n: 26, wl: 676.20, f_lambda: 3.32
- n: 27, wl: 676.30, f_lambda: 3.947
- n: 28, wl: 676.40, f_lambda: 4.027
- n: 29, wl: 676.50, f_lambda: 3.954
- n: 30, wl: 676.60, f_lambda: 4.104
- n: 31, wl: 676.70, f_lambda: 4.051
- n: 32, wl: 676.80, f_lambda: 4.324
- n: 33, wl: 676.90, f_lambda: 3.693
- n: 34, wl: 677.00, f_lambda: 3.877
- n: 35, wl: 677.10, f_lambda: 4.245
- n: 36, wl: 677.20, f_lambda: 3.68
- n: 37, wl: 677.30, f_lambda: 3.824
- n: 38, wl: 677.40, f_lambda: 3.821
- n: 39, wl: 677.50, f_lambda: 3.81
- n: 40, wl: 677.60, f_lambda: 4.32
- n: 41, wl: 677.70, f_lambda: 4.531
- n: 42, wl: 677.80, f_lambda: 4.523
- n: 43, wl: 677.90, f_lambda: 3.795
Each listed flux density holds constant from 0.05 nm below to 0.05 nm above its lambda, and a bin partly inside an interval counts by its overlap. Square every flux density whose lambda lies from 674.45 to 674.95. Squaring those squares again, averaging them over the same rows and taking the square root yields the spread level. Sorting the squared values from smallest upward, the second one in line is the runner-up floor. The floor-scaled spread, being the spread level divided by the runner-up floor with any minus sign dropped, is 1.07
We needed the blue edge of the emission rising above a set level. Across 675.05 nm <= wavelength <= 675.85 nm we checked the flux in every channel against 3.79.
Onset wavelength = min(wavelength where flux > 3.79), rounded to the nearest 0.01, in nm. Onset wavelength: 675.20 nm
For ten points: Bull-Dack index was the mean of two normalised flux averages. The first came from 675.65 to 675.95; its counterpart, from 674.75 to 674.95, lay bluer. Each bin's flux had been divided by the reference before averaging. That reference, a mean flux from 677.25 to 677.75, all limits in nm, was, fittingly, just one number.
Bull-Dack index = 0.91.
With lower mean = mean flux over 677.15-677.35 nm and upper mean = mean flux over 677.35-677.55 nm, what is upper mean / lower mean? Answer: 1.02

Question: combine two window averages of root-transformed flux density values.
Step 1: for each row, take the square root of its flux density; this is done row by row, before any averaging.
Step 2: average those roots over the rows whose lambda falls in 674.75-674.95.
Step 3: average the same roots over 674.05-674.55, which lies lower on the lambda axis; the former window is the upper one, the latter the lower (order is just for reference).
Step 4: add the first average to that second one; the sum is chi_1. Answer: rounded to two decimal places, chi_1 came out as 3.90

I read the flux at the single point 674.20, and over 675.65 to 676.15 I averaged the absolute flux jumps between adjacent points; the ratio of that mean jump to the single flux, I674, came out 0.10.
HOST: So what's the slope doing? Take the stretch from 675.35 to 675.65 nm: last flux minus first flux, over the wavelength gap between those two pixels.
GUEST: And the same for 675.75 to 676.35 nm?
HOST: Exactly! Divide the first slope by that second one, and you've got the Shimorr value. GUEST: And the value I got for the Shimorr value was -19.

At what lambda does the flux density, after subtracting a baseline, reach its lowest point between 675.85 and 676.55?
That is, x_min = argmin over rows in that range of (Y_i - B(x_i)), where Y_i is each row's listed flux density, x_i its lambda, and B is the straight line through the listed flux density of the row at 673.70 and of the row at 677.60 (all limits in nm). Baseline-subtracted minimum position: 676.20 nm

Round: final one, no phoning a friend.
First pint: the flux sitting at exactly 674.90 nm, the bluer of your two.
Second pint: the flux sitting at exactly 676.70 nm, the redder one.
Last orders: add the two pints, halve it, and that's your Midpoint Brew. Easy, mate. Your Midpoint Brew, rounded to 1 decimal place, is 3.6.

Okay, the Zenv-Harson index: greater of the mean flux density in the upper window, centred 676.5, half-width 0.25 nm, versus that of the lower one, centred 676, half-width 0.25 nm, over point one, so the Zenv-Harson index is 40.2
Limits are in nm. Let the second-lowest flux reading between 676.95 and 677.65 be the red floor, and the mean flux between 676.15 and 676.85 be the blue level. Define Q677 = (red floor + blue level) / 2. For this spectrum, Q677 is 3.89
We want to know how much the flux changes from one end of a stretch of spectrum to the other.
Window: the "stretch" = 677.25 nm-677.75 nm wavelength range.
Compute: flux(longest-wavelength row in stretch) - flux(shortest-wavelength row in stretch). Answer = 0.71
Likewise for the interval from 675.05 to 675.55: 0.18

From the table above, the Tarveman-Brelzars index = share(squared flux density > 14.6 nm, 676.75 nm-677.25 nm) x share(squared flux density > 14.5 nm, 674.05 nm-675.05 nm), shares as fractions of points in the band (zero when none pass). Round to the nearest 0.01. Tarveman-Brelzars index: 0.42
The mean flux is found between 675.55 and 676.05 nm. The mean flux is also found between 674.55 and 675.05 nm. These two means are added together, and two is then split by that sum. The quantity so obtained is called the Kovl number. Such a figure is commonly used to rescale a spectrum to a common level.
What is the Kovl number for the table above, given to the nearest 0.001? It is 0.270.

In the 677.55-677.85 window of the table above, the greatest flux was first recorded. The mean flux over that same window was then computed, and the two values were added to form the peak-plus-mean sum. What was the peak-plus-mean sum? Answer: 9.0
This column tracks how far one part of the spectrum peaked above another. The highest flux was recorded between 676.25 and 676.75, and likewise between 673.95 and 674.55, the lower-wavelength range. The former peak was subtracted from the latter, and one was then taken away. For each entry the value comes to -0.90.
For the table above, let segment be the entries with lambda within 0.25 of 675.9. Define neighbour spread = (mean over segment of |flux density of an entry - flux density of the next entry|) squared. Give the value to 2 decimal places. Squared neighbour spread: 0.13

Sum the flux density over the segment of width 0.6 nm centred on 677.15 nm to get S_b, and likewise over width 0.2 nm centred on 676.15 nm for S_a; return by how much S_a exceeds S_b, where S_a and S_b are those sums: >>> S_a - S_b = -16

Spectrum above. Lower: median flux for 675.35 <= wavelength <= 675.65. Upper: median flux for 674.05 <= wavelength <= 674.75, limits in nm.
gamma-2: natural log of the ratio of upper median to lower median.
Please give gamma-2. 0.13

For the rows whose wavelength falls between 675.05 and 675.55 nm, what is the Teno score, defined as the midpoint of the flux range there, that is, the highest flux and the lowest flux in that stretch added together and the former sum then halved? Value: 3.73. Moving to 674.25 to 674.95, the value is 3.78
